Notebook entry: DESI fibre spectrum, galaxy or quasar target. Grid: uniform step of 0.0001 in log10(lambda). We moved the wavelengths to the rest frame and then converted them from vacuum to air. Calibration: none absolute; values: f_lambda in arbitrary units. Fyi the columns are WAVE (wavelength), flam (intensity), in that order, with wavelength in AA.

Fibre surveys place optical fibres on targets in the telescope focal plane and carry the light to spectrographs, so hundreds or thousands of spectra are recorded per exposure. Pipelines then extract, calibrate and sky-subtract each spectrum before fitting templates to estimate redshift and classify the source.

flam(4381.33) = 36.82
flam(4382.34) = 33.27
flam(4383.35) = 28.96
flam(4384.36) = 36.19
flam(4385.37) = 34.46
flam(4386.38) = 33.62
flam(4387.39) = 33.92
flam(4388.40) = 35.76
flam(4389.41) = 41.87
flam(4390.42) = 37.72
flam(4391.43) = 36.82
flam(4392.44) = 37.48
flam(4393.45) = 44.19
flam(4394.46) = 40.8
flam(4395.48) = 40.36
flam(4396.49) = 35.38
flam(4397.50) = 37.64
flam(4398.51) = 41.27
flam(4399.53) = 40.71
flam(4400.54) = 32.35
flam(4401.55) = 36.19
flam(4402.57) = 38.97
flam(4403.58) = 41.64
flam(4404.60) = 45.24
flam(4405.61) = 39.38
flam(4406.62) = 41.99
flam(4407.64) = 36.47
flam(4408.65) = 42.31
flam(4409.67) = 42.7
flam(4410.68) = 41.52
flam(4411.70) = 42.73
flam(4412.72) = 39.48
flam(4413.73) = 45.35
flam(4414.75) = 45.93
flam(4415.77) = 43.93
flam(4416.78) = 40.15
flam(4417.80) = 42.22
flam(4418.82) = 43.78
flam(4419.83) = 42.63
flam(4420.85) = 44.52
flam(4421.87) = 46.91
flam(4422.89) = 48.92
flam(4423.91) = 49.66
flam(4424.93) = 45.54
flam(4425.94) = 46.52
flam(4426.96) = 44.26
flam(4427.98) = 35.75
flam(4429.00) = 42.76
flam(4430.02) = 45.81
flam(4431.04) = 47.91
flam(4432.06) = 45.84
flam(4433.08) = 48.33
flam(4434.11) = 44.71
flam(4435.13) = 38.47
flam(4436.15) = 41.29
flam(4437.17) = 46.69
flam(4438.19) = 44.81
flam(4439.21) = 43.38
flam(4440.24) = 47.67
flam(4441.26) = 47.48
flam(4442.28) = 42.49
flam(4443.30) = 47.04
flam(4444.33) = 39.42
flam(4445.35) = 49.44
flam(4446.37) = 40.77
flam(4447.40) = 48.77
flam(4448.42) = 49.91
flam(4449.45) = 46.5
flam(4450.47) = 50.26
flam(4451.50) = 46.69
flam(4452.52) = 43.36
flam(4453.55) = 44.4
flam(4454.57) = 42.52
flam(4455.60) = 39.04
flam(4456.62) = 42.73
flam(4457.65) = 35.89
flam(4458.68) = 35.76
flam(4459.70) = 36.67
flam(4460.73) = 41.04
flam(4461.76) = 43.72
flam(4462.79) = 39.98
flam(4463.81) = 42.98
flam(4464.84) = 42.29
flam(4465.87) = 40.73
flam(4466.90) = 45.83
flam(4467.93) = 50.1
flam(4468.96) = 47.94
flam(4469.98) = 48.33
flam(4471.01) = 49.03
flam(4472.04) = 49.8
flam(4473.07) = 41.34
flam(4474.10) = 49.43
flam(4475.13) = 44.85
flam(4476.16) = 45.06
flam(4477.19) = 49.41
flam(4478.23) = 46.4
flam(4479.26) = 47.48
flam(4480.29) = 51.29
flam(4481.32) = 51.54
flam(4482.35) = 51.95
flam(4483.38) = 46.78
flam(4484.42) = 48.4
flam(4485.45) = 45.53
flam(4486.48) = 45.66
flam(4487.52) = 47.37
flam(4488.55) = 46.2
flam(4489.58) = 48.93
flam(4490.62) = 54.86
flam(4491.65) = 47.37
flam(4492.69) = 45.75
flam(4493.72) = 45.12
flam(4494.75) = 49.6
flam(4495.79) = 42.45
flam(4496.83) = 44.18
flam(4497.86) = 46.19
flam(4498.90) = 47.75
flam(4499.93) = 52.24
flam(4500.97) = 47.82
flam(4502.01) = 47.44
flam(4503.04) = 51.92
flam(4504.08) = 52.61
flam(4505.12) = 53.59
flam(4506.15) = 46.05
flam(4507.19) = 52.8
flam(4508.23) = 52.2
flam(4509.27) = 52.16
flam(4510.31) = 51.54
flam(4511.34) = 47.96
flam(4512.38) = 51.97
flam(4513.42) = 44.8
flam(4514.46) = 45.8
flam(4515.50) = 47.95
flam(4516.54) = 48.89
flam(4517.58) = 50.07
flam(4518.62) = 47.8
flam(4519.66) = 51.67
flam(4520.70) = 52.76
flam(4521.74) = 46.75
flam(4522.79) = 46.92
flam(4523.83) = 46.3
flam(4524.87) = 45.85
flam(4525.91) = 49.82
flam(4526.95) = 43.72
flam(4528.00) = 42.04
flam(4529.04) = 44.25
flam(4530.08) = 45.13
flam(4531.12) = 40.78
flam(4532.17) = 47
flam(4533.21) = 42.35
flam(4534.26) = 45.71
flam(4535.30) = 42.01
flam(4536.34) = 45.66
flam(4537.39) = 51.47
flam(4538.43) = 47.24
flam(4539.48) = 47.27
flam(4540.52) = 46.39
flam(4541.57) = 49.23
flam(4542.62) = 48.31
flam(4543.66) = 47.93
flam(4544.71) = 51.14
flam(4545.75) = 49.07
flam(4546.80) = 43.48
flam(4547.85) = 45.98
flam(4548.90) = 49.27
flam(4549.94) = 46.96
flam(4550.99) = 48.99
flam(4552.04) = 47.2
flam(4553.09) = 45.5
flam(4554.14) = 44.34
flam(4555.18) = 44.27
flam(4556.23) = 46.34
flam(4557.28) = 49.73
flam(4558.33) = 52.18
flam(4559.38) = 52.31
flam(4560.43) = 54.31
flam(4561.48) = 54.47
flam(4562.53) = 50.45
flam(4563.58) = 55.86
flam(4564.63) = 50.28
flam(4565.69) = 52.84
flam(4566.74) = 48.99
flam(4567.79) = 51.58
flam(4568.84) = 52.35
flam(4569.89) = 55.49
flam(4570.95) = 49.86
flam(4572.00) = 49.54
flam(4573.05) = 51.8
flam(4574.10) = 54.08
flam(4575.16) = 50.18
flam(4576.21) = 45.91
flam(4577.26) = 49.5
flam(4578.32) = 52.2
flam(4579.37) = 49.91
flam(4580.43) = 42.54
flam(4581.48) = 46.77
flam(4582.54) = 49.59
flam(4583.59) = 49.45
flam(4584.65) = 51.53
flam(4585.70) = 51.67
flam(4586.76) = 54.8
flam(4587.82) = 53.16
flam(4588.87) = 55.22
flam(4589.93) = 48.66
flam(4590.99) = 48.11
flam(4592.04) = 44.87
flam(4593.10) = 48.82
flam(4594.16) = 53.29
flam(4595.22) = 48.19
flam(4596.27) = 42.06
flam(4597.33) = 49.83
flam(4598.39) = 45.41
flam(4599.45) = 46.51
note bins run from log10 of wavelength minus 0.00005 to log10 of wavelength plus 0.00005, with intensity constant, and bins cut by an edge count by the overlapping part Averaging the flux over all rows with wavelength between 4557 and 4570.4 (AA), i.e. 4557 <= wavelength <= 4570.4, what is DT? 52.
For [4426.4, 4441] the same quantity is 44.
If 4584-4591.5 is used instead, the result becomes 52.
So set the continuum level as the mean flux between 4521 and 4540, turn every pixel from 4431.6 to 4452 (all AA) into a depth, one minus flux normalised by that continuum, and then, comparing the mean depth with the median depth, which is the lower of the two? -0.02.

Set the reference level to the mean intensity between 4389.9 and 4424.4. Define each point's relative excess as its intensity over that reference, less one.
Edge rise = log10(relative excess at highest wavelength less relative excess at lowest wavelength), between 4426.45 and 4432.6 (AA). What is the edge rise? -1.4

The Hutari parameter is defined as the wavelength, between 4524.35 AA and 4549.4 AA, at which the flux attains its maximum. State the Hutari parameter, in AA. 4537.39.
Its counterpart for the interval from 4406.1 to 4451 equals 4450.47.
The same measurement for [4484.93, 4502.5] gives 4490.62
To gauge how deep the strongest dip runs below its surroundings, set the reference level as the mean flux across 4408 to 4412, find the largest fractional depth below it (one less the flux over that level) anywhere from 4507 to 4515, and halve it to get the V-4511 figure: -0.03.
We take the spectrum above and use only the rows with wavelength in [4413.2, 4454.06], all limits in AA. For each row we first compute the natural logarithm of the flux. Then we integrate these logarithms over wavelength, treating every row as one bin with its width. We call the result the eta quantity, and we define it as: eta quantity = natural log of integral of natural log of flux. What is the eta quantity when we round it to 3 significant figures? 5.05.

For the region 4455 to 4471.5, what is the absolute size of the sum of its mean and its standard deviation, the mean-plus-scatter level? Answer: 47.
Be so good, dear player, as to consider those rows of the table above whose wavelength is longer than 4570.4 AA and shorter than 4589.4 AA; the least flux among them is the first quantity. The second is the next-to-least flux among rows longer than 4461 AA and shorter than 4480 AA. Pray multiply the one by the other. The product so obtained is 1733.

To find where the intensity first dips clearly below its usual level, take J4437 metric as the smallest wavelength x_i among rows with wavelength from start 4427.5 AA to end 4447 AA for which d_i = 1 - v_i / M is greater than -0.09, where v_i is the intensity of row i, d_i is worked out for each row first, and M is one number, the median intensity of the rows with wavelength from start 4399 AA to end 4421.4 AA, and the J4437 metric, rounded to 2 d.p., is 4427.98 AA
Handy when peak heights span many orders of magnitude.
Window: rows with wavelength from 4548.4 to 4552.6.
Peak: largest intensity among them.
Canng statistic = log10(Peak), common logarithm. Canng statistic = 1.69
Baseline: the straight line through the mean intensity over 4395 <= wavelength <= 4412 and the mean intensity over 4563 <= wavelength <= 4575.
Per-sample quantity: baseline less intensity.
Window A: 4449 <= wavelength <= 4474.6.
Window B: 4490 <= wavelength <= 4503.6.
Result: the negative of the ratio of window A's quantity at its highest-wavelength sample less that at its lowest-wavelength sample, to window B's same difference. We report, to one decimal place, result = 0.3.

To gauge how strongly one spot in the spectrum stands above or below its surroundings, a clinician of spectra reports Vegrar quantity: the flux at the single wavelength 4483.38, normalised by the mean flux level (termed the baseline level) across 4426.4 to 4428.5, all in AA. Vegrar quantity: 1.17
